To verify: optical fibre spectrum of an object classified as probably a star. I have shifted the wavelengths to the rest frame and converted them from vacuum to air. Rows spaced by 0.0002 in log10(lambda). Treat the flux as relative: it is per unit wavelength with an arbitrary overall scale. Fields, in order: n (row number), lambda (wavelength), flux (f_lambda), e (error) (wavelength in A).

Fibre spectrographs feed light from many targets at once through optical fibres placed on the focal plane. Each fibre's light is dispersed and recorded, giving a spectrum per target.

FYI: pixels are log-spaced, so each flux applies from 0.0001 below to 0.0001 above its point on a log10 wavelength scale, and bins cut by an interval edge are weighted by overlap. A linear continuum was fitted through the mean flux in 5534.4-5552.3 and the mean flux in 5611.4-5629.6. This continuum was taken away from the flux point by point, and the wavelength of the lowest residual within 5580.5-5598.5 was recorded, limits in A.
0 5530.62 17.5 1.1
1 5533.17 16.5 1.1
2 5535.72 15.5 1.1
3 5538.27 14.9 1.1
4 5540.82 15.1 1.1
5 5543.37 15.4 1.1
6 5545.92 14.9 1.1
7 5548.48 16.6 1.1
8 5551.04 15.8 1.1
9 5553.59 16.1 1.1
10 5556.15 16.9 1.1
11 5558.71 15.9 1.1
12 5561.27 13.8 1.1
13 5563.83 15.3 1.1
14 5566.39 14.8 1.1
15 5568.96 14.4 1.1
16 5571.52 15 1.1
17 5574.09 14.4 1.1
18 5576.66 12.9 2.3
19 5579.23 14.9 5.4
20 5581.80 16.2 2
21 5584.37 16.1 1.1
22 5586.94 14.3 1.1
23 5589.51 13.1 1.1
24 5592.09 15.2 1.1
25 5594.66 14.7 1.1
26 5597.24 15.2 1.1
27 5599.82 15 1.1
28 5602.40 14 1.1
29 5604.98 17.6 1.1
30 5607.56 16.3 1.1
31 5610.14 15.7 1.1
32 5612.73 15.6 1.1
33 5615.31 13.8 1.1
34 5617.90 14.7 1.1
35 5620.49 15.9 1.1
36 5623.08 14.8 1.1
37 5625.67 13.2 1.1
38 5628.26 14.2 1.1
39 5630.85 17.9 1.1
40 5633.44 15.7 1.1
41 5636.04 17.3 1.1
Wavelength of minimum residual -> 5589.51 A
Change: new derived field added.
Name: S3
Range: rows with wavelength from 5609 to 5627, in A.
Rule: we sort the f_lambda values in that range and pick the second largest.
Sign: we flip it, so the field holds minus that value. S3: -15.7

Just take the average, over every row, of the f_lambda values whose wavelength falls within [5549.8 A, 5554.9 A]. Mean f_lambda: 16.0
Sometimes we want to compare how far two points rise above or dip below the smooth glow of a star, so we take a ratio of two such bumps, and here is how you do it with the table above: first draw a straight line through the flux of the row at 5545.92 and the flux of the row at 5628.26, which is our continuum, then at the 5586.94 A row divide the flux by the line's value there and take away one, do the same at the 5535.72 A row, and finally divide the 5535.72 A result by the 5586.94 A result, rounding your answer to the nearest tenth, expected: -2.0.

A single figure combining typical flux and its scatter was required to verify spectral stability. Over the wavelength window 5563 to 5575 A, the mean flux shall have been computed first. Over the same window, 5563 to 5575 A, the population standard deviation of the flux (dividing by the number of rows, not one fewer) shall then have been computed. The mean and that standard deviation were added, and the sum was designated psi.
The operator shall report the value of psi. 15.1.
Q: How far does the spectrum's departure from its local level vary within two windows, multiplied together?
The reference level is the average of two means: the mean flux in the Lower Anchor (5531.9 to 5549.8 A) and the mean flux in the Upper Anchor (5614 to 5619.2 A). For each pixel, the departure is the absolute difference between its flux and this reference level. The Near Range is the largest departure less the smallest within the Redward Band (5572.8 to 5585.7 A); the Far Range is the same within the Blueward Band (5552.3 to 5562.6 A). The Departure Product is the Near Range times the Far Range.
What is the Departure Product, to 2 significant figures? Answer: 2.0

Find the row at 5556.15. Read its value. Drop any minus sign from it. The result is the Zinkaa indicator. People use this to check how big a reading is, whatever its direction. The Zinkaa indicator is 16.9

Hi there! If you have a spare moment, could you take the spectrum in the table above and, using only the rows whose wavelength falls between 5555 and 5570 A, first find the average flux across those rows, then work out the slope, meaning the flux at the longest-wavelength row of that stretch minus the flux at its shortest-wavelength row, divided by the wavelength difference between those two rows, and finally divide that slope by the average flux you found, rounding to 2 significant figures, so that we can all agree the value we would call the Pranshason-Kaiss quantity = -0.013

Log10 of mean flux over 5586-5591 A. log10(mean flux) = 1.14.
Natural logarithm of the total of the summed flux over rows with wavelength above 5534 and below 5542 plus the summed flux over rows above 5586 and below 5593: 4.48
